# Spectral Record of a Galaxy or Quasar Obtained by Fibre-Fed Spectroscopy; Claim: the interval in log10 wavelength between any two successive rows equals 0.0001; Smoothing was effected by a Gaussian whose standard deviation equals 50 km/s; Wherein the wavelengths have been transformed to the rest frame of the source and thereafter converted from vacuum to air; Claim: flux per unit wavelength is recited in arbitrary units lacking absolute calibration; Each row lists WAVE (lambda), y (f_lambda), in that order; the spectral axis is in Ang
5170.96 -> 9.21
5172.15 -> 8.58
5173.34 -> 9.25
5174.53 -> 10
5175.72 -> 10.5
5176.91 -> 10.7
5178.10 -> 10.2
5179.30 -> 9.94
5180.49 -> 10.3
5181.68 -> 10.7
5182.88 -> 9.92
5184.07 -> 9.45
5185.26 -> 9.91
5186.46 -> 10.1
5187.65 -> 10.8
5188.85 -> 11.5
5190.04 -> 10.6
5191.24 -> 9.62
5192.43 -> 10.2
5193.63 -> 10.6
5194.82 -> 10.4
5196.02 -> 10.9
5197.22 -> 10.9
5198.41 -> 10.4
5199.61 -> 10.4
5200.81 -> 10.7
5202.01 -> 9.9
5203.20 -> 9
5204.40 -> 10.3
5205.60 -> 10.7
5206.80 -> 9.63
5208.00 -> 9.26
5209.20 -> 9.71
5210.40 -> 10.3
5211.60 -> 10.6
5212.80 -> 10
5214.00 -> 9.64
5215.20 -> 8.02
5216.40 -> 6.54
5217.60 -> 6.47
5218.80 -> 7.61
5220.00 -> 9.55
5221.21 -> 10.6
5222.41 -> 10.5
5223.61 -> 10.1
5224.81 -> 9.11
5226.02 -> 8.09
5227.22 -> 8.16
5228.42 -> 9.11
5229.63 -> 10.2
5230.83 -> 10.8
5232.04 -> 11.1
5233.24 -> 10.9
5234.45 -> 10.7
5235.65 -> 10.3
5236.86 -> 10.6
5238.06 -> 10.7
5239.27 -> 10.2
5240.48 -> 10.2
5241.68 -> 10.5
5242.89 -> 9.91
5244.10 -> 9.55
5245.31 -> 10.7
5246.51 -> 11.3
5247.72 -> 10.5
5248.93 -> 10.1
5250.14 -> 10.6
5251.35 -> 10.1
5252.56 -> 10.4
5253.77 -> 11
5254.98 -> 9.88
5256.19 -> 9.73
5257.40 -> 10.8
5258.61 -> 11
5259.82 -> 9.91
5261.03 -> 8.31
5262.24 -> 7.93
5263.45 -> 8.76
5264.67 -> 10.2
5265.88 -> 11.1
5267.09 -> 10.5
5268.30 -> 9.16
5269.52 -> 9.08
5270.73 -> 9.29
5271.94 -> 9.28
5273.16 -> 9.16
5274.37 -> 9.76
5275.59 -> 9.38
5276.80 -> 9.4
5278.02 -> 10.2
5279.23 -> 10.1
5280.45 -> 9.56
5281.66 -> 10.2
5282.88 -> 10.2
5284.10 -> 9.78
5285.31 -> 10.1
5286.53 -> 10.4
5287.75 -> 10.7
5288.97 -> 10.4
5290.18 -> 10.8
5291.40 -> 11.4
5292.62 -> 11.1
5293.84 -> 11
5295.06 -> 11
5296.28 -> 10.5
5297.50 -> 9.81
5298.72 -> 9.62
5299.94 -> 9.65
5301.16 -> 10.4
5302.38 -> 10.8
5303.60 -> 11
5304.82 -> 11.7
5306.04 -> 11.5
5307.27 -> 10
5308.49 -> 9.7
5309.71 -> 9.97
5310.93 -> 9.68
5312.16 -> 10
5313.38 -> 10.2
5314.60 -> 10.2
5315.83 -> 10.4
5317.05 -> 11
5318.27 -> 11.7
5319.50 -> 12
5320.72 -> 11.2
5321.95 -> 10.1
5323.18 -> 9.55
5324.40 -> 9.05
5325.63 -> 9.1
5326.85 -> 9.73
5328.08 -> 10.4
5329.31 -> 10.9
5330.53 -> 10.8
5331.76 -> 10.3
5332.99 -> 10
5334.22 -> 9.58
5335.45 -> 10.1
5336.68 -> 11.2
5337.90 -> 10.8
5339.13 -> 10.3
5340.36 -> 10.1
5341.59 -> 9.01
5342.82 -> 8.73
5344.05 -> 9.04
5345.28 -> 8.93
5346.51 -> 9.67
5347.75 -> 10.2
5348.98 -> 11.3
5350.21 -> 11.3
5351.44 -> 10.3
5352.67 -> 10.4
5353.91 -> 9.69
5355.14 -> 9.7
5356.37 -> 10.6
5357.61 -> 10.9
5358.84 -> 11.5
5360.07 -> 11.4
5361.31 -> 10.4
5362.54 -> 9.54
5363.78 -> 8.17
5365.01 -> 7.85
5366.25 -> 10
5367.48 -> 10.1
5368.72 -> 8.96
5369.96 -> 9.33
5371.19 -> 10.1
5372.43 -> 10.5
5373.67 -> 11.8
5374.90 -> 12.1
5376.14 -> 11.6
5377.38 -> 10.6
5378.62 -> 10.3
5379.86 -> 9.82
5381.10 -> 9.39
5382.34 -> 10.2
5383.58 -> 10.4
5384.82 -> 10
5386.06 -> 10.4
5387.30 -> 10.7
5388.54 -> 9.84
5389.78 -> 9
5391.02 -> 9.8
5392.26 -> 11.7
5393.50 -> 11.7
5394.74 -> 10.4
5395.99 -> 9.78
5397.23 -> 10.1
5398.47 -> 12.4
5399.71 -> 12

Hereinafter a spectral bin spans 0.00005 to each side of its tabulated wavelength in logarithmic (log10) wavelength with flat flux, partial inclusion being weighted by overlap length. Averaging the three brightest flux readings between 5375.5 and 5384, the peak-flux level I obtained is 10.9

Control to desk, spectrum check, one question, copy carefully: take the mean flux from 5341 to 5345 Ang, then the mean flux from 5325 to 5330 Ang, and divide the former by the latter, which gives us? 0.89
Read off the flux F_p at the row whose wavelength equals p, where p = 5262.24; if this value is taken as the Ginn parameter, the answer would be 7.93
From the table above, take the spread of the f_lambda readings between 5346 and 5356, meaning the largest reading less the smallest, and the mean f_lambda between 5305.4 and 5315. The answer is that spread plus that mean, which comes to 11.79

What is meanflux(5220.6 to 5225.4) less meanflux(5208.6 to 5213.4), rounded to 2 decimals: -0.07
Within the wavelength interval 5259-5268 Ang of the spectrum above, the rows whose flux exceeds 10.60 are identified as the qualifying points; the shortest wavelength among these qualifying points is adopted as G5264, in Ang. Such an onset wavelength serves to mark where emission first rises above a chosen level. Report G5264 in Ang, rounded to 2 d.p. 5265.88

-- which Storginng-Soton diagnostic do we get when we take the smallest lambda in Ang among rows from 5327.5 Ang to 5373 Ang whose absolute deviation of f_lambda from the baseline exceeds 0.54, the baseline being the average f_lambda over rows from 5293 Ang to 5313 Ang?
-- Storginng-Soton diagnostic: 5334.22 Ang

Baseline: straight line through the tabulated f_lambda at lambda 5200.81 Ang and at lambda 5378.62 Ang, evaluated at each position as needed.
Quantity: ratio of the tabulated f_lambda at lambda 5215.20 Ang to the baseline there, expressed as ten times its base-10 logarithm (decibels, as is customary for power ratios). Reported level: -1.2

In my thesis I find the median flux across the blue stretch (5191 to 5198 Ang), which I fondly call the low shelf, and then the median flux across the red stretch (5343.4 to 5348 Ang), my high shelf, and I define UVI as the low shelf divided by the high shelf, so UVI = 1.12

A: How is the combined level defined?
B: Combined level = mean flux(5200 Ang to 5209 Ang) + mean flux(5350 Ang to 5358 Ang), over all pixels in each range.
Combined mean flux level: 20.3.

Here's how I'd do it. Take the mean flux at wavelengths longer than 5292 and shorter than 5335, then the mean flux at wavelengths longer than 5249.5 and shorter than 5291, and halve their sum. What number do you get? 10.2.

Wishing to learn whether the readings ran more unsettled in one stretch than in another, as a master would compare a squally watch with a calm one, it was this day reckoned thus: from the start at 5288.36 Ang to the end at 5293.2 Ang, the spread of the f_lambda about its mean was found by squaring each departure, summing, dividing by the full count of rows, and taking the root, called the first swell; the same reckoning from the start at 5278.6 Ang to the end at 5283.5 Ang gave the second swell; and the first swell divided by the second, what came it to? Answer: 1.4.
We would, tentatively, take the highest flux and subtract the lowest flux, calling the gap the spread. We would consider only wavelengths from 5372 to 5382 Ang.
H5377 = 2.7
